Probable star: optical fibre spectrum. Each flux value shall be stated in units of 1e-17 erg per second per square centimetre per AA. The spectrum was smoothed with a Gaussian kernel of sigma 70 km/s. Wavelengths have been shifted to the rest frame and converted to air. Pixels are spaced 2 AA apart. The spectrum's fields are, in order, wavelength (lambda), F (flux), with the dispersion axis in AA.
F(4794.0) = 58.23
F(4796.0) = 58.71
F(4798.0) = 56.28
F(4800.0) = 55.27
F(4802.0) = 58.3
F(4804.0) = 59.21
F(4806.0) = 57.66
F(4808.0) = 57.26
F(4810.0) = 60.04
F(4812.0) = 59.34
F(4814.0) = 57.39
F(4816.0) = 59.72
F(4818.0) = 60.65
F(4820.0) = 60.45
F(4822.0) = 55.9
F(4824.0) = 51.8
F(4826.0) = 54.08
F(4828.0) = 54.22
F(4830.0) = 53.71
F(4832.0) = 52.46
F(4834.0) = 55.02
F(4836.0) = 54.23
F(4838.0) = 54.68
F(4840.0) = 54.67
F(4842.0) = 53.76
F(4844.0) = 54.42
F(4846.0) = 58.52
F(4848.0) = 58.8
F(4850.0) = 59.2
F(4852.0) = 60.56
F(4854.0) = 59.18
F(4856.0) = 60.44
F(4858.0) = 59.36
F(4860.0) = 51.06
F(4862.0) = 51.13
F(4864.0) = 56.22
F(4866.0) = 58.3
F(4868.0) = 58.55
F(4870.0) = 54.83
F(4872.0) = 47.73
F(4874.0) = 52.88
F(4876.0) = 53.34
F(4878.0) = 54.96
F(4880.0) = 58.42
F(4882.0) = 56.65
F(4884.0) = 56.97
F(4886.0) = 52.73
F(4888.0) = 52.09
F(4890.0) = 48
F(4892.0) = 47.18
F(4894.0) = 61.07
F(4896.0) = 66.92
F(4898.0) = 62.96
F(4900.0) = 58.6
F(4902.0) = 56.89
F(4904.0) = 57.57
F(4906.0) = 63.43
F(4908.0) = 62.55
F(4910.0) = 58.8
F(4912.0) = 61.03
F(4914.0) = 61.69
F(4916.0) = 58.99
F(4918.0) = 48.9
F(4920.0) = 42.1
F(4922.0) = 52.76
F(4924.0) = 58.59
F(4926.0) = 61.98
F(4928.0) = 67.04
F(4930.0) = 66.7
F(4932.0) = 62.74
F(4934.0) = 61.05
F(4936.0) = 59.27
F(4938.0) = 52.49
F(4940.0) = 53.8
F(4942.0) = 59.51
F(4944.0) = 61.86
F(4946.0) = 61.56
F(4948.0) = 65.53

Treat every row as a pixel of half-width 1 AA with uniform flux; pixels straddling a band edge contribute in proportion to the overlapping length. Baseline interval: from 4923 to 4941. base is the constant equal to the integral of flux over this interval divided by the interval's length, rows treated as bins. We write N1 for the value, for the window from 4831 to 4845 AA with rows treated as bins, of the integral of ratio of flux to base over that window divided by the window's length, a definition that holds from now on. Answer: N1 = 0.90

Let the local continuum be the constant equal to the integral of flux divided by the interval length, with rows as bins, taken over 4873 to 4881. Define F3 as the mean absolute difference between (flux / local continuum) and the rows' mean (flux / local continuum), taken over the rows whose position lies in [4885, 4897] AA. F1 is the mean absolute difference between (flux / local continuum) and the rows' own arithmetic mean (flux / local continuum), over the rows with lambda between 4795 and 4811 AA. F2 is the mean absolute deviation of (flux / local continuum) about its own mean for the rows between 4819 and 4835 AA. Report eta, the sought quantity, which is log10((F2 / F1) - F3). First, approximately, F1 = 0.022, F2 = 0.033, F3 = 0.11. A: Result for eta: 0.1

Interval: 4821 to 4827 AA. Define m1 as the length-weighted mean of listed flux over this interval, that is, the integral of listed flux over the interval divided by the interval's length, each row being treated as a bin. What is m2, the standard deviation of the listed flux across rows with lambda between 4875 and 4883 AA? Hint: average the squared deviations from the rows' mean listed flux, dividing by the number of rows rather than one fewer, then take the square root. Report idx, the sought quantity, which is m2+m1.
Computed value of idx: 56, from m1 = 54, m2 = 1.9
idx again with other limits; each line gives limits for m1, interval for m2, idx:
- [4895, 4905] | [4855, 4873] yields 65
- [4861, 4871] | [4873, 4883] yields 58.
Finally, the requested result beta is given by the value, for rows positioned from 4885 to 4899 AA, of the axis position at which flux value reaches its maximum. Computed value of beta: 4896.0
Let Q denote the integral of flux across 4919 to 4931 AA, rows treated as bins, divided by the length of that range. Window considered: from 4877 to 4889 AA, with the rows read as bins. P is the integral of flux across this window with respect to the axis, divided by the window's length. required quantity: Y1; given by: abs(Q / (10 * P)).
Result 0.105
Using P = 55.3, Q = 58.2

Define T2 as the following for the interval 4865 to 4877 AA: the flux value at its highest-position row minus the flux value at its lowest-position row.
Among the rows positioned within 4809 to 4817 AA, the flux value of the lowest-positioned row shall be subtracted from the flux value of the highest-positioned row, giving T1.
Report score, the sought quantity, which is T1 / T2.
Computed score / 0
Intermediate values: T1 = 0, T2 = -5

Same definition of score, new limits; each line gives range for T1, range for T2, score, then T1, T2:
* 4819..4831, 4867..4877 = 1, -7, -5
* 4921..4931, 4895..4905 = -1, 14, -9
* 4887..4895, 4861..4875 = 5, 9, 2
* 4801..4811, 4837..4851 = 0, 2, 5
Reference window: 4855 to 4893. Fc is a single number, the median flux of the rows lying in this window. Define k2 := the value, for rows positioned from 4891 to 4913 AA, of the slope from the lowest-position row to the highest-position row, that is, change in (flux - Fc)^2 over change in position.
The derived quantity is -1.0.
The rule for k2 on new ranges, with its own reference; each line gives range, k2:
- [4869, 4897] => 5.6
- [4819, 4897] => 1.5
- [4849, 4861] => -0.5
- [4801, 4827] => -0.5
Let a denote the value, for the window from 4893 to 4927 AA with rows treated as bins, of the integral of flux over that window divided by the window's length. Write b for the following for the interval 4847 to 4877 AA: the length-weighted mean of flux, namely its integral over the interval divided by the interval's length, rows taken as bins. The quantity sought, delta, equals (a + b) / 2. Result 57.3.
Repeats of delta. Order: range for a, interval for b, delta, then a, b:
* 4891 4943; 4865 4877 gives 56.5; 58.6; 54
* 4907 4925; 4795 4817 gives 57.1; 56.2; 58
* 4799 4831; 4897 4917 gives 58.7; 57.2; 60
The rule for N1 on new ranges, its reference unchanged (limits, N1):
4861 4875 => 0.90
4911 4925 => 0.91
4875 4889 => 0.91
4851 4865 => 0.94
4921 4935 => 1.02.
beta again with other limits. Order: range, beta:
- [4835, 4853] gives 4852.0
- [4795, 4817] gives 4810.0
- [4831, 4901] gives 4896.0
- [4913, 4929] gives 4928.0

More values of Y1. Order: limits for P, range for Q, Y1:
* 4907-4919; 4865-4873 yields 0.094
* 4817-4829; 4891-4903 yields 0.105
